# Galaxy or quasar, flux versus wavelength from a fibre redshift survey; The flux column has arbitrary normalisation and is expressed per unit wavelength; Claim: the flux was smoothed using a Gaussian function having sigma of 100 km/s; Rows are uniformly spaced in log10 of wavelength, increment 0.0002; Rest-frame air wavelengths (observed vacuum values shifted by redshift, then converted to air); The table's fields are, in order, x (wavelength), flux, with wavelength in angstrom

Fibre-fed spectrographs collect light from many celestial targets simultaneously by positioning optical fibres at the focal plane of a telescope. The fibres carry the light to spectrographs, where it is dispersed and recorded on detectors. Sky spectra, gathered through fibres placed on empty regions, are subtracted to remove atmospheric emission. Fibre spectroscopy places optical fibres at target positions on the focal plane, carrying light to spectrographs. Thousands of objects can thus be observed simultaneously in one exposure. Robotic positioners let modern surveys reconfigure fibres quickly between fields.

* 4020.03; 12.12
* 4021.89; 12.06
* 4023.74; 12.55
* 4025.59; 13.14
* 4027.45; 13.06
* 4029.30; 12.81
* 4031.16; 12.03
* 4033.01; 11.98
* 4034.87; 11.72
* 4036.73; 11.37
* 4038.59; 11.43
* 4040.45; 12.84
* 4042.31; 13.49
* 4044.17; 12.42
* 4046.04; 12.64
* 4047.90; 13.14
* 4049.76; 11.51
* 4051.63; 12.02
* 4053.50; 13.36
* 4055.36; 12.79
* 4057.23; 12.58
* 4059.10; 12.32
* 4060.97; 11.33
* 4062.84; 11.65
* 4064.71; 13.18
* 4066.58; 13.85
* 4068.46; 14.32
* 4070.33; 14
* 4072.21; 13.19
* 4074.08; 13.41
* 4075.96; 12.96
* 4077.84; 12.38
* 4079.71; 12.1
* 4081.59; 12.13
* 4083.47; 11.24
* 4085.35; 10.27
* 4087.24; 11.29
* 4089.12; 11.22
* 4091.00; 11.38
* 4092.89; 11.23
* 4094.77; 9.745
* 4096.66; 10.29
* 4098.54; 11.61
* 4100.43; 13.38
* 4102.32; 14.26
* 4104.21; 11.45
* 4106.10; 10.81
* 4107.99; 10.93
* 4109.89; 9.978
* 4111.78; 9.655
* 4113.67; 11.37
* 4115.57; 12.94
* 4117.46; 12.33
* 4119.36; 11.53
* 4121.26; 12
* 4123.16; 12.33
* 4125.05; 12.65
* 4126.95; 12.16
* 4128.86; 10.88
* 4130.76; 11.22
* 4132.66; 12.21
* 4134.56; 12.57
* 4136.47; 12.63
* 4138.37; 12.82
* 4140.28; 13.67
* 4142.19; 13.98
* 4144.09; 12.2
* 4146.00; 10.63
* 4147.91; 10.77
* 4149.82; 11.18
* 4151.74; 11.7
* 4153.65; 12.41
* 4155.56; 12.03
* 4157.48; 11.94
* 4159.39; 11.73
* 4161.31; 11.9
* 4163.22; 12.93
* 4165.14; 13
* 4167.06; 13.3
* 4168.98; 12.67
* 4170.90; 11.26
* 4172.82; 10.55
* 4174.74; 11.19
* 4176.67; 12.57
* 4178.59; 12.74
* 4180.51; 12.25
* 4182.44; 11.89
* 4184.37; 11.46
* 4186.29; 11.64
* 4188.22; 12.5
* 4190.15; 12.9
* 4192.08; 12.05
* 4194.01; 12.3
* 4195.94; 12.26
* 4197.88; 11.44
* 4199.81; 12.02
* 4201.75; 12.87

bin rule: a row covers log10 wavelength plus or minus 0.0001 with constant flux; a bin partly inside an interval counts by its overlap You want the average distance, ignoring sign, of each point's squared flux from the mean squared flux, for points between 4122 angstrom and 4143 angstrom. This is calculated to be 16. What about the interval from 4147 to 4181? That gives 16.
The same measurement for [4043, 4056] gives 12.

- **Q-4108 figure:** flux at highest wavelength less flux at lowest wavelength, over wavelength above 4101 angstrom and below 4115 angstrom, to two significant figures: -2.9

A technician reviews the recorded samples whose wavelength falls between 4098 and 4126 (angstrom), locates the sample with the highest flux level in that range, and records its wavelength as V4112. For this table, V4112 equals 4102.32 angstrom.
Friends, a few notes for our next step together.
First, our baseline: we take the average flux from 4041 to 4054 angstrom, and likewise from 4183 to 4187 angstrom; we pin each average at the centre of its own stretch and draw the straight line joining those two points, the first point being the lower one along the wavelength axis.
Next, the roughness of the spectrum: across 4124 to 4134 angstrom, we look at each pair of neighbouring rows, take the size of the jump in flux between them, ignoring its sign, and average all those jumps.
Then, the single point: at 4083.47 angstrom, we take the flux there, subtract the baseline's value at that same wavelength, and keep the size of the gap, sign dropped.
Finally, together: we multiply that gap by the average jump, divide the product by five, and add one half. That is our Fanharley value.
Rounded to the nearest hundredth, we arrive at 0.67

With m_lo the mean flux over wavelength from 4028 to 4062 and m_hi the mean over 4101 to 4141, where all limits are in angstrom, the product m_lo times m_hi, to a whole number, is 147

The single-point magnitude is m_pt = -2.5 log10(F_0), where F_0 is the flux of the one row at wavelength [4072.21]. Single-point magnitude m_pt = -2.80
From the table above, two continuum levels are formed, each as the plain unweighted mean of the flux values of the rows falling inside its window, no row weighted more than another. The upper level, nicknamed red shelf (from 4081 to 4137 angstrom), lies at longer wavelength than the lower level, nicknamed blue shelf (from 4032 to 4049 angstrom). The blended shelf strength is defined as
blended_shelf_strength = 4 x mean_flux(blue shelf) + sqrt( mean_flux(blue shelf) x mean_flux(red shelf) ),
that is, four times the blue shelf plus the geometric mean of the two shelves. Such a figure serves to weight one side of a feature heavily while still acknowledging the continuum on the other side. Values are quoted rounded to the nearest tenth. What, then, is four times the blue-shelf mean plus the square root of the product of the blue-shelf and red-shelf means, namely 61.3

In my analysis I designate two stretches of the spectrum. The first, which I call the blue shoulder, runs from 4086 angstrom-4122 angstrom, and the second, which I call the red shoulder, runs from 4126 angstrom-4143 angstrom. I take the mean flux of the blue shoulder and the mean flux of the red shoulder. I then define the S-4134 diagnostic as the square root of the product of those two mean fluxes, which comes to 11.9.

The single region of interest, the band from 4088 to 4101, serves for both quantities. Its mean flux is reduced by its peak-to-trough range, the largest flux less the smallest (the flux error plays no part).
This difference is 7.6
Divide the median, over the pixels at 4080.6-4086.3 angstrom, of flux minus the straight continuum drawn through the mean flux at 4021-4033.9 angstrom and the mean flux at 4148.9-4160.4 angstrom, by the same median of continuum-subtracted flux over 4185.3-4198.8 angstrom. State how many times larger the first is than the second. -1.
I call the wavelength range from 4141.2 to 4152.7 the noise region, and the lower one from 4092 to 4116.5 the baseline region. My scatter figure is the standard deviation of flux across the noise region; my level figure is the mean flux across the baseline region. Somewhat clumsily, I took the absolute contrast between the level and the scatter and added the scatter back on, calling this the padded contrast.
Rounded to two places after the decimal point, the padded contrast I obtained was 11.36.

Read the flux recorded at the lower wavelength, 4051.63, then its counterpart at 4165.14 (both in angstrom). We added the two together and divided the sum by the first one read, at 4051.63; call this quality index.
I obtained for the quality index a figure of 2.08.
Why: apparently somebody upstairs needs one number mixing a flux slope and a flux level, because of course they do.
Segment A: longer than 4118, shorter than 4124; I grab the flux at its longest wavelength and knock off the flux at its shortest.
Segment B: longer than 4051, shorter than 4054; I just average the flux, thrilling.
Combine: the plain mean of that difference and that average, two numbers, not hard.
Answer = 6.7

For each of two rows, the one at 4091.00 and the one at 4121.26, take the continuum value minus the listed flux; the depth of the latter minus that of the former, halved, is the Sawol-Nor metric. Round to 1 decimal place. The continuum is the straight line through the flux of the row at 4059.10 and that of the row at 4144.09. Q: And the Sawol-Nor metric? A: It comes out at -0.3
